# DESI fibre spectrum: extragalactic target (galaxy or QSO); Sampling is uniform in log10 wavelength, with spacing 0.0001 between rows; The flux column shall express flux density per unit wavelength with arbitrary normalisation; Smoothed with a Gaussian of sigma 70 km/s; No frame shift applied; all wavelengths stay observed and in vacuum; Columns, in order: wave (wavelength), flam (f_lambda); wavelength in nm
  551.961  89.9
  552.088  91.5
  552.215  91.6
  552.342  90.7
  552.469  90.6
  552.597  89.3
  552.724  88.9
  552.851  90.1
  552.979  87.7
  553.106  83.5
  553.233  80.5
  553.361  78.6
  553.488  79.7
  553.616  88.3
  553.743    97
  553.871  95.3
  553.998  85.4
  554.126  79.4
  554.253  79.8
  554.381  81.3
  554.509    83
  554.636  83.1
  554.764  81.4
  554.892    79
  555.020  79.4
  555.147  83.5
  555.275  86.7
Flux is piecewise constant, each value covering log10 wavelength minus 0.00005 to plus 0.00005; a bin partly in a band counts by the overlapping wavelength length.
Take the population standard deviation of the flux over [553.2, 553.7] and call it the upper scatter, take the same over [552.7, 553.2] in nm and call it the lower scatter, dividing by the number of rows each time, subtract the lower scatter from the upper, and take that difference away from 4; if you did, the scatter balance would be 2.7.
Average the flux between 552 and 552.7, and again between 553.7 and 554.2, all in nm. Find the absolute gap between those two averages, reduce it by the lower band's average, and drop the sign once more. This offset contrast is 89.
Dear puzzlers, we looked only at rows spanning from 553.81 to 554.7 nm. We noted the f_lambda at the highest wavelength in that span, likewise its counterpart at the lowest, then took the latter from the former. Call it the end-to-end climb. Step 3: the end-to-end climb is -12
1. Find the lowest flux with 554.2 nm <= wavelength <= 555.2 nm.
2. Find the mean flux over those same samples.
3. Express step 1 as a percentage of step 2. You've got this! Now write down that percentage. 97.2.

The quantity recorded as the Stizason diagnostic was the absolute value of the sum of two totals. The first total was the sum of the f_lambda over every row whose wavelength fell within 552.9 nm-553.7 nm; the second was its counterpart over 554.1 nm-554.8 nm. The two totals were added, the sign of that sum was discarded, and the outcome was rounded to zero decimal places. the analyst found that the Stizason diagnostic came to 986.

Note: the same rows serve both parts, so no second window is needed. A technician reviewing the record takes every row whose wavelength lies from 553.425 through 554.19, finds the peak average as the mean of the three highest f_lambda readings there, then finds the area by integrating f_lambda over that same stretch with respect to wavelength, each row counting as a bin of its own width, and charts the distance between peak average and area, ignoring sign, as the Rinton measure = 27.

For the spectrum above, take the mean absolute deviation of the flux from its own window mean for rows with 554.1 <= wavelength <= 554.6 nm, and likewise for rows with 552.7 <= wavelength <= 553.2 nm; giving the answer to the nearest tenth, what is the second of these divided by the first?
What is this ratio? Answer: 1.6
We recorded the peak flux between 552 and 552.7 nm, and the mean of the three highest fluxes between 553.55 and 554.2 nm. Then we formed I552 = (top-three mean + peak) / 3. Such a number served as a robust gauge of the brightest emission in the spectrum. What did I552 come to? 61.7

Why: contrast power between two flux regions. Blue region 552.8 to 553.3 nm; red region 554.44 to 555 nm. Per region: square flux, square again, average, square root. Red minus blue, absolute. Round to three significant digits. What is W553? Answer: 672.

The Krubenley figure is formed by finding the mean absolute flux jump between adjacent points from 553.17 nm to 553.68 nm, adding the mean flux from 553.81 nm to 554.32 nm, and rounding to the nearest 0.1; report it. 88.8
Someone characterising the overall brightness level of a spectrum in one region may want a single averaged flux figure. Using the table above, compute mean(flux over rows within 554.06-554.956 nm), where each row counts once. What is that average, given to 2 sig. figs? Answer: 81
